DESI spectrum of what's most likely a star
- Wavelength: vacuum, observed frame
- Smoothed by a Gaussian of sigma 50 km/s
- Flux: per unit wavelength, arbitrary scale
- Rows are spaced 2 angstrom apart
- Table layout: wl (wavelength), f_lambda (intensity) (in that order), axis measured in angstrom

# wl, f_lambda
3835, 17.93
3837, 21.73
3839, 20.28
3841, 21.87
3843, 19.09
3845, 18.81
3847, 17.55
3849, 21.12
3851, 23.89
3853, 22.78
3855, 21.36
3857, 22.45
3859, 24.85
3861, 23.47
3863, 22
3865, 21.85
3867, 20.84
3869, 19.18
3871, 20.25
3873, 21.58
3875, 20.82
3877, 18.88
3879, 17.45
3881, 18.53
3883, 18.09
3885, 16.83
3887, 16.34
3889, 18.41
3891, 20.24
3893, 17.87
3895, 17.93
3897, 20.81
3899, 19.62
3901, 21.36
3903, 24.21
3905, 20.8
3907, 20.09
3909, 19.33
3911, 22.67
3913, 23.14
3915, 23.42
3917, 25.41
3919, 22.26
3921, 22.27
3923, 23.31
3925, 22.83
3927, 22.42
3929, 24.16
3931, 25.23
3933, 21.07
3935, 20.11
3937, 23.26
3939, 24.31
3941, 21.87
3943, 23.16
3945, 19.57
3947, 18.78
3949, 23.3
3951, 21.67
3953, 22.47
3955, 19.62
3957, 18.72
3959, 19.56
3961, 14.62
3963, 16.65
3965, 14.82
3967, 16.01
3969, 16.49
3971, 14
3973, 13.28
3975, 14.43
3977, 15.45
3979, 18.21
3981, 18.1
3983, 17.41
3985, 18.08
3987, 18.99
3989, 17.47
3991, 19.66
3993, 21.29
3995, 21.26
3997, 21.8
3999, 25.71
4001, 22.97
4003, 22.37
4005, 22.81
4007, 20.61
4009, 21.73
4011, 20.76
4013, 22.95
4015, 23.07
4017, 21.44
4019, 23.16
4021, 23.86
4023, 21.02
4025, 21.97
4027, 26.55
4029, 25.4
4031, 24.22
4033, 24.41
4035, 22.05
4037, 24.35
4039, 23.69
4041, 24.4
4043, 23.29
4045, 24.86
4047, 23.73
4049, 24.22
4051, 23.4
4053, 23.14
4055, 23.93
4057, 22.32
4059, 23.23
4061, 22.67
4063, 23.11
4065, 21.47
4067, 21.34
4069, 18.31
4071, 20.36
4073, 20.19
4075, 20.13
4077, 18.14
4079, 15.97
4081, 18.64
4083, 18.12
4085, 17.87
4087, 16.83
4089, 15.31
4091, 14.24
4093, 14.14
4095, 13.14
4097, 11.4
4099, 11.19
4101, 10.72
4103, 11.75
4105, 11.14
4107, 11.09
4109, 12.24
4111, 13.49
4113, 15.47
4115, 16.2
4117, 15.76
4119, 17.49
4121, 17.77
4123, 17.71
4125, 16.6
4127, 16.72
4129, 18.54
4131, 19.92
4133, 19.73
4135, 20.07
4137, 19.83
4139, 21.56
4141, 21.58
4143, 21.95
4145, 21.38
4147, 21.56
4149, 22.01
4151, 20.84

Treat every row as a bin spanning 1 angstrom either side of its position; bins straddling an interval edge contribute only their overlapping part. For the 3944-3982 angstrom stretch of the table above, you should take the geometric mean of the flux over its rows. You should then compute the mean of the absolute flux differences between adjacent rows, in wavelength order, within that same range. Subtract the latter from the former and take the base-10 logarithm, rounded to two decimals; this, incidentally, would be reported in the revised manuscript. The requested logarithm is 1.20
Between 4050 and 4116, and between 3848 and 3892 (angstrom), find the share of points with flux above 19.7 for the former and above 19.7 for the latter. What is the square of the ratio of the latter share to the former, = 3.1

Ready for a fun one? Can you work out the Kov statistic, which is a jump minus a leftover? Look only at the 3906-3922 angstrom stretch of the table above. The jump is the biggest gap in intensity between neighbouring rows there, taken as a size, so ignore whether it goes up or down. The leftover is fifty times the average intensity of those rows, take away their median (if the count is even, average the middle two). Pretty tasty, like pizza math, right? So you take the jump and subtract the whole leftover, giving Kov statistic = -1090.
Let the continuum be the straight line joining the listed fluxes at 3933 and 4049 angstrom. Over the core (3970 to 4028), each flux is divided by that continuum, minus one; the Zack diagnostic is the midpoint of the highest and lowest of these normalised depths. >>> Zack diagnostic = -0.14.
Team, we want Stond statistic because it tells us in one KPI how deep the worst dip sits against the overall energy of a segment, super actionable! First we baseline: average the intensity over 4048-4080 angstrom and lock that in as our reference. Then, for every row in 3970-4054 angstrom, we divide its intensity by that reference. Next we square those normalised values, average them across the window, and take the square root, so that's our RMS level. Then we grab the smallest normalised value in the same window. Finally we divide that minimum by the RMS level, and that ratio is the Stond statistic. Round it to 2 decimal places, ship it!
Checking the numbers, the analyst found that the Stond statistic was 0.61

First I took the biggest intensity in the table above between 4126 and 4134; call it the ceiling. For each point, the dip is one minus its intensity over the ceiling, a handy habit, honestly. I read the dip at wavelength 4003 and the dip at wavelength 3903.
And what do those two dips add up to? -0.34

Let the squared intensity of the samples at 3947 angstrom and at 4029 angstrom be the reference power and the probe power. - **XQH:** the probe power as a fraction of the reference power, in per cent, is 183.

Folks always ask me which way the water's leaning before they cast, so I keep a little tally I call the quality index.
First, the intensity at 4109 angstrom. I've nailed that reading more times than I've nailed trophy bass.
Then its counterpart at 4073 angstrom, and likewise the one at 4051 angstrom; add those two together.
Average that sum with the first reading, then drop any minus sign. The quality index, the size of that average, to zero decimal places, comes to 28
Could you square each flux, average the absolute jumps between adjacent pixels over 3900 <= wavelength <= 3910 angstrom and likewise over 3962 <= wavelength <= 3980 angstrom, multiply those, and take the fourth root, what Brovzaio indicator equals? 7.9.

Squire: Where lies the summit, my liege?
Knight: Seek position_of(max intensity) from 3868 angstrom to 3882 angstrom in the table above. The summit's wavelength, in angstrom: 3873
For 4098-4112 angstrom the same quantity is 4111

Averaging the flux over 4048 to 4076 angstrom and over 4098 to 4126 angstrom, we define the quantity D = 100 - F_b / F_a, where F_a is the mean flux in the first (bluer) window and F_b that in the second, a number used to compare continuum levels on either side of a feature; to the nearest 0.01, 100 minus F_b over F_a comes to 99.35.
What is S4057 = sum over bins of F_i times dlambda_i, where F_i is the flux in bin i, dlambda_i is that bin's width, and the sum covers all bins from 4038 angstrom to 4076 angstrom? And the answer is 856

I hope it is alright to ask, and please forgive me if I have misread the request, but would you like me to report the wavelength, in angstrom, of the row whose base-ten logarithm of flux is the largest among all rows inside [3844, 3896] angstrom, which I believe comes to 3859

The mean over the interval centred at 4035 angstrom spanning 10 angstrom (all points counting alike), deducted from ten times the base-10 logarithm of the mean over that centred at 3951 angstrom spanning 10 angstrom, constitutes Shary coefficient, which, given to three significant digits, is -10.5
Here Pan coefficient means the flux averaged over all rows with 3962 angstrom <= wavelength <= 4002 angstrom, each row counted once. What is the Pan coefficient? 18.1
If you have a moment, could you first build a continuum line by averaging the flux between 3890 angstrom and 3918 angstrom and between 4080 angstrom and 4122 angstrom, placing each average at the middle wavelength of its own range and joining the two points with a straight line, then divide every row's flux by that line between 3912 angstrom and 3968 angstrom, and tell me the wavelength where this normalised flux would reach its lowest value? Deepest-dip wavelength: 3961 angstrom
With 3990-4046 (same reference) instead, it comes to 3991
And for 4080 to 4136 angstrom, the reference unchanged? 4101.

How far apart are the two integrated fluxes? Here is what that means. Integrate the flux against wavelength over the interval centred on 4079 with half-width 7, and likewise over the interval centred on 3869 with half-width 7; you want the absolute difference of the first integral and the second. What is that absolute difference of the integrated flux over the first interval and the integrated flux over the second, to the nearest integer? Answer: 35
